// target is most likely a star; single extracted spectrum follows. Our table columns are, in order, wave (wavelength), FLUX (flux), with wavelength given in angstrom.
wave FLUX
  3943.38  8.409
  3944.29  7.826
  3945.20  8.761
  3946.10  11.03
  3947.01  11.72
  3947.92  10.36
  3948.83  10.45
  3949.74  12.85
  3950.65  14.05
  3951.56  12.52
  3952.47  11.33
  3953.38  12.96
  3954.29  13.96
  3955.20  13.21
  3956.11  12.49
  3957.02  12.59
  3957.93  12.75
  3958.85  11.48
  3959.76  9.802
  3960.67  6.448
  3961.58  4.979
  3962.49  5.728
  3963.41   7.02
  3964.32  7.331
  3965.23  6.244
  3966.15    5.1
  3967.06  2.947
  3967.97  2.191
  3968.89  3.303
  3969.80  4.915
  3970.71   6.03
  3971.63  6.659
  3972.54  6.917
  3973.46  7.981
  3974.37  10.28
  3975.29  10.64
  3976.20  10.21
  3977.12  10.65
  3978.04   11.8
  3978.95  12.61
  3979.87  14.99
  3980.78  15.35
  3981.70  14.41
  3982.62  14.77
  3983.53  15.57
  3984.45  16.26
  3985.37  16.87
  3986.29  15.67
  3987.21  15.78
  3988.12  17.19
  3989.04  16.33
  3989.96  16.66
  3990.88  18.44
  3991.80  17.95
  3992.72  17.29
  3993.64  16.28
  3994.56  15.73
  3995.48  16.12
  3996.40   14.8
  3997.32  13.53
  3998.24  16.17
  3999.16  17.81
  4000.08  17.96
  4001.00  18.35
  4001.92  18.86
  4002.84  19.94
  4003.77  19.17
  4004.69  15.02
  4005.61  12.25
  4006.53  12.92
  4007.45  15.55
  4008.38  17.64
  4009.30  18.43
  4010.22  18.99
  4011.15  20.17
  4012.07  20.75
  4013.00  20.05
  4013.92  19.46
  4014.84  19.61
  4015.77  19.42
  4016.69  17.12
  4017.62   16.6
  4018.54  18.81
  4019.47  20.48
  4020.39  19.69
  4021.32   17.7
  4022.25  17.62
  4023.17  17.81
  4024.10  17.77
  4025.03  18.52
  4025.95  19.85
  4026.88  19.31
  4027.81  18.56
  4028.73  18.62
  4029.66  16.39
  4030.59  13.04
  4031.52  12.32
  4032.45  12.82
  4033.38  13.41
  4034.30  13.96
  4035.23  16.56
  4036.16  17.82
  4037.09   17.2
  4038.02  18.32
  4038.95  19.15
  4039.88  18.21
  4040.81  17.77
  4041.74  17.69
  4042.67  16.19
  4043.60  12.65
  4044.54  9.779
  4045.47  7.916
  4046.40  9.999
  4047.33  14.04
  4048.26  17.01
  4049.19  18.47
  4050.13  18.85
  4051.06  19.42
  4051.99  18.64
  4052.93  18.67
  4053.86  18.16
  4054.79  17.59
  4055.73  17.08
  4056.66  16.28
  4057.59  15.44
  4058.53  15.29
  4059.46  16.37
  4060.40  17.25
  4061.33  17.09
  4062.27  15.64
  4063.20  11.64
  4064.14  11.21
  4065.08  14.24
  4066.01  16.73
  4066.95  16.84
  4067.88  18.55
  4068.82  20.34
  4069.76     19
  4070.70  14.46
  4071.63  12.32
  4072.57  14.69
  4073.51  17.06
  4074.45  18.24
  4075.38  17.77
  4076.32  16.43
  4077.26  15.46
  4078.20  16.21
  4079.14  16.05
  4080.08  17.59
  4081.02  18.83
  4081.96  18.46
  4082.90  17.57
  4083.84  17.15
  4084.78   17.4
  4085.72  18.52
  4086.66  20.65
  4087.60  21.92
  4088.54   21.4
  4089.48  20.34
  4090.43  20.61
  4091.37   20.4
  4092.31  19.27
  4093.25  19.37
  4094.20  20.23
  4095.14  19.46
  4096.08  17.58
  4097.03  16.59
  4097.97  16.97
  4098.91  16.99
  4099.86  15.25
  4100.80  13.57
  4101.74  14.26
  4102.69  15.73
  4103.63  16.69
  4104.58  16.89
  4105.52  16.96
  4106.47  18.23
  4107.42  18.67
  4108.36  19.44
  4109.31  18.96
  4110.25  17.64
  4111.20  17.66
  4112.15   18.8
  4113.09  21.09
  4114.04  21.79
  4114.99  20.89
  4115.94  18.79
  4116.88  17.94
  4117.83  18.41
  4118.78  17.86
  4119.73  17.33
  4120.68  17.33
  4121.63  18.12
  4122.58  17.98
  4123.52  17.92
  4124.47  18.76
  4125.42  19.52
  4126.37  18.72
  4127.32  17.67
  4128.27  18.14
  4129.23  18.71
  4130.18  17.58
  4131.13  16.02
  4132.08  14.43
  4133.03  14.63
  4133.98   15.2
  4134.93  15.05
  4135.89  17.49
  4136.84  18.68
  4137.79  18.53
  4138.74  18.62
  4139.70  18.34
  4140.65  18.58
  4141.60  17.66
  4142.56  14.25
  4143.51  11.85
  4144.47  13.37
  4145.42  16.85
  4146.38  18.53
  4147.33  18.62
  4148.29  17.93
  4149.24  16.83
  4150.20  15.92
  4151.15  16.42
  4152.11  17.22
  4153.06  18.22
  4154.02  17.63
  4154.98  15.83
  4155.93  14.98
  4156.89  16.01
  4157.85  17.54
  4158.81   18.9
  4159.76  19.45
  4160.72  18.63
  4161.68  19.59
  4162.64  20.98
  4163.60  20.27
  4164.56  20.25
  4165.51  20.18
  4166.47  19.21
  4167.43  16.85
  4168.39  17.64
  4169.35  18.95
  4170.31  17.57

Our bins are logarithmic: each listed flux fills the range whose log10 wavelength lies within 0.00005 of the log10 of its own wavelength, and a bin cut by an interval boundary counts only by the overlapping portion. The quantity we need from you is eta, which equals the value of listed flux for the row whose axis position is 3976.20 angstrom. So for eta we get 10.21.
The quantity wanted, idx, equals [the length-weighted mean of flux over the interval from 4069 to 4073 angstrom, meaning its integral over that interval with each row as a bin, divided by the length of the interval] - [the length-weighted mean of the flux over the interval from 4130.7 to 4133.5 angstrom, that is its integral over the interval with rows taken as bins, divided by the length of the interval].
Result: 0.5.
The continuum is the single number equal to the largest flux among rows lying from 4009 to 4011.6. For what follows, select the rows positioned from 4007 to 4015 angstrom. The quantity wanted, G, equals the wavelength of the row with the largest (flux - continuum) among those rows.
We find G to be 4012.07 angstrom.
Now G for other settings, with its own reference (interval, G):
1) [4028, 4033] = 4028.73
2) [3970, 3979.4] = 3978.95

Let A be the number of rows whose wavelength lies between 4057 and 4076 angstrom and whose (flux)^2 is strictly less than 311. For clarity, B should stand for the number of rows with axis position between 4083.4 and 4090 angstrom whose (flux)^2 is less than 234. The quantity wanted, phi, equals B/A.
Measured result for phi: 0.0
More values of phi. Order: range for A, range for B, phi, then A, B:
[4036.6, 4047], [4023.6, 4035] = 0.8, 6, 5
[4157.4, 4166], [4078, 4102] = 3.0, 1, 3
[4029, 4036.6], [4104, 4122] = 0.0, 7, 0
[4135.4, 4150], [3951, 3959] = 1.5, 6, 9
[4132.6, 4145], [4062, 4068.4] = 0.4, 7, 3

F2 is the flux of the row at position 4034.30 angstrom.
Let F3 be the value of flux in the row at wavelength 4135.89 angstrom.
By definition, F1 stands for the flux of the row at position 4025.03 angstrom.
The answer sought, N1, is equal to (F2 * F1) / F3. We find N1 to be 14.8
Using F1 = 18.52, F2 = 13.96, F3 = 17.49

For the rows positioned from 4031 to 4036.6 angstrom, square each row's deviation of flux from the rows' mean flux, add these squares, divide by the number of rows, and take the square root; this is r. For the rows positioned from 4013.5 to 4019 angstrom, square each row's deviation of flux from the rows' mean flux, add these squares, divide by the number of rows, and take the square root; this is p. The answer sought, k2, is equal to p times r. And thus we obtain 2.4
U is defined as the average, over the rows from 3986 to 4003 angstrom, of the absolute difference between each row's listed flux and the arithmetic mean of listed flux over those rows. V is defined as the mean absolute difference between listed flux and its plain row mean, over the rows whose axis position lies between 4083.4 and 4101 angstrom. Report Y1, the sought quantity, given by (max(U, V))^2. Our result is 3.4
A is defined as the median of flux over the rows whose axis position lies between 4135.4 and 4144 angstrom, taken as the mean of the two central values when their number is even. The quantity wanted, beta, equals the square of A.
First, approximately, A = 18.34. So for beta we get 336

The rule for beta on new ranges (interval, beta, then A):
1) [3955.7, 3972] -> 40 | 6.35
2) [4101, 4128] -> 326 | 18.05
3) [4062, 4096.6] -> 309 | 17.59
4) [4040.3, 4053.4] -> 301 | 17.35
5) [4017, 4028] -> 344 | 18.54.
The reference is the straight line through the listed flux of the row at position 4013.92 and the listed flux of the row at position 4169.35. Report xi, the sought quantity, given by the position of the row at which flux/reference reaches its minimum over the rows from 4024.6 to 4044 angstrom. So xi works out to 4031.52 angstrom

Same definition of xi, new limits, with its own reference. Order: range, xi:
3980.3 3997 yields 3981.70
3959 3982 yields 3967.97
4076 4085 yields 4077.26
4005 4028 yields 4005.61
